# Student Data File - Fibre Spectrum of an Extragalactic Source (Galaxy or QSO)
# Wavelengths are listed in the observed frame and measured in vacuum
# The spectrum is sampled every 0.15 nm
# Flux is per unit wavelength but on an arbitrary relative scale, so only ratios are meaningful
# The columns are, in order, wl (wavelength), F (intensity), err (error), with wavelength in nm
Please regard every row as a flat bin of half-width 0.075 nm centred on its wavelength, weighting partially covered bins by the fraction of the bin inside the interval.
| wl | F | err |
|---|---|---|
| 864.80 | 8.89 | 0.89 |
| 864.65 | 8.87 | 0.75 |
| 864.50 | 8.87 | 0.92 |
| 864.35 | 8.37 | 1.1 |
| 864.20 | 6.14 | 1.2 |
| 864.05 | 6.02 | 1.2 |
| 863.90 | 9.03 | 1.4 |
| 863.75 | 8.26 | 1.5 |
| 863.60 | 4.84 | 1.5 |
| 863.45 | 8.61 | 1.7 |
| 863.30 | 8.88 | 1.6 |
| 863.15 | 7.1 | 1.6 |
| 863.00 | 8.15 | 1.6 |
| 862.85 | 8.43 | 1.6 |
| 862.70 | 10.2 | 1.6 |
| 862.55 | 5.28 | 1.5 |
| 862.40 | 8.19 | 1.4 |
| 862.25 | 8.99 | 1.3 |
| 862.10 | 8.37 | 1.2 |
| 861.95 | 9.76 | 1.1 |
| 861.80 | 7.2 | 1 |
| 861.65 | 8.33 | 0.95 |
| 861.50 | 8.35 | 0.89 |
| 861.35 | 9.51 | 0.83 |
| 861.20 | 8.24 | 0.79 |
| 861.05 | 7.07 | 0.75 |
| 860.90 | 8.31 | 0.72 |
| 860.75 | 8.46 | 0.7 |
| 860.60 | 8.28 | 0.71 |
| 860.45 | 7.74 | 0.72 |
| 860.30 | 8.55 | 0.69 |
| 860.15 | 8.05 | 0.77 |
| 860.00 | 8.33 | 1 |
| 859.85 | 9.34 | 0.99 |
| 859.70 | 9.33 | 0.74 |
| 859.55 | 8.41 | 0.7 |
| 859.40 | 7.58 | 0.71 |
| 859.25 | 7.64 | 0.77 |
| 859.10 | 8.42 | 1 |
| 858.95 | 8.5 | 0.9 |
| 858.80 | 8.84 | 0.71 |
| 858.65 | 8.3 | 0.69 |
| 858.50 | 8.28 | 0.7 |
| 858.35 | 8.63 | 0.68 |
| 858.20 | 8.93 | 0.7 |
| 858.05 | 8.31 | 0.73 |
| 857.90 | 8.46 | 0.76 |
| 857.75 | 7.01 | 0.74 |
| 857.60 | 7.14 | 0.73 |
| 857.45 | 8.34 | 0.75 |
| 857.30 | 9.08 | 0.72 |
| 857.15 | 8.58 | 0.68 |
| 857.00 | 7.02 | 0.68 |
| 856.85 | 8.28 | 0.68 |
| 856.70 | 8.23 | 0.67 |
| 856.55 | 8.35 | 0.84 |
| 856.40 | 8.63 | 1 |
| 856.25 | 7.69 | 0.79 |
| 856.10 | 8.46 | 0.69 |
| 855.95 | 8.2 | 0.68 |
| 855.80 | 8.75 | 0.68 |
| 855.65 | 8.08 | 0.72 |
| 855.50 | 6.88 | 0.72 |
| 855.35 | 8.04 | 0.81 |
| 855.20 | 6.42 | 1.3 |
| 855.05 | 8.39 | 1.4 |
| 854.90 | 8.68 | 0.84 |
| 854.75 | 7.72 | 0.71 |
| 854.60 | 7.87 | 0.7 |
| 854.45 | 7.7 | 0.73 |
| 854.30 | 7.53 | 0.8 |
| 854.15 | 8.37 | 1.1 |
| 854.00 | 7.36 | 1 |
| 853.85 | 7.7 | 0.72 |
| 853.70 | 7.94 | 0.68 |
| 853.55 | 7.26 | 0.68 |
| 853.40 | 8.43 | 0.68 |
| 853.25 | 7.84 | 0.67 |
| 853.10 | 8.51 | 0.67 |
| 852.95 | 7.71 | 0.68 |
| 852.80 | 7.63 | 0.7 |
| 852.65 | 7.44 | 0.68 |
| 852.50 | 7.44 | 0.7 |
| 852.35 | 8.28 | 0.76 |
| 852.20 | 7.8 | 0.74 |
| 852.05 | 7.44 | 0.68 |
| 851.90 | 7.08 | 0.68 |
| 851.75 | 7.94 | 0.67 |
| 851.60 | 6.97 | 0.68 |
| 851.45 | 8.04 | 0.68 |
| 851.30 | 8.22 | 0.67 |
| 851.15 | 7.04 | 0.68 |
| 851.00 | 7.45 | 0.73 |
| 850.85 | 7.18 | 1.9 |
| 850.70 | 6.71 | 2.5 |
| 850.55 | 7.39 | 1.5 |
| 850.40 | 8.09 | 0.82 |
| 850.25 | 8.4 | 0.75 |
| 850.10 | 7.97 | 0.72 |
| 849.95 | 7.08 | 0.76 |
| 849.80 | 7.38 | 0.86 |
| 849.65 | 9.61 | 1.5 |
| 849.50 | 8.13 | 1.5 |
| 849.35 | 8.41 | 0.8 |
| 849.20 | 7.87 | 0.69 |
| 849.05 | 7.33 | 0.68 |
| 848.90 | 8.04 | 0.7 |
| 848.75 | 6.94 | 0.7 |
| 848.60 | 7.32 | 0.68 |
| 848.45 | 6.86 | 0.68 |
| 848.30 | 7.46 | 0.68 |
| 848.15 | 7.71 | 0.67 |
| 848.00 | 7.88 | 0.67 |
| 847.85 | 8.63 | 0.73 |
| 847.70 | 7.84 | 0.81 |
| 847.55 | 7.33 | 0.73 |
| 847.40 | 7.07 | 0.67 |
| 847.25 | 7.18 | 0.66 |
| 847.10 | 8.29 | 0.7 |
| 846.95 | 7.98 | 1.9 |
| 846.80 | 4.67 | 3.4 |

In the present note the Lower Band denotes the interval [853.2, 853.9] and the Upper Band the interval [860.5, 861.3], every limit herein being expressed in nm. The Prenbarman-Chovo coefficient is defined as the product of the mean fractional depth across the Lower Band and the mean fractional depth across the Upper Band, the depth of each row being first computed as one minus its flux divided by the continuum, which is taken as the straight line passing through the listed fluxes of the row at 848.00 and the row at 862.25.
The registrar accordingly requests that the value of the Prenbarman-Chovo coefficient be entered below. 0.005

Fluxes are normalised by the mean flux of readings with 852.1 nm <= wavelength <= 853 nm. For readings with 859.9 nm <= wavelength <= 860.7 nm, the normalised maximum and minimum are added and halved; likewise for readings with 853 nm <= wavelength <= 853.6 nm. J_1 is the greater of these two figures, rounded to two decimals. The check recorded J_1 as 1.06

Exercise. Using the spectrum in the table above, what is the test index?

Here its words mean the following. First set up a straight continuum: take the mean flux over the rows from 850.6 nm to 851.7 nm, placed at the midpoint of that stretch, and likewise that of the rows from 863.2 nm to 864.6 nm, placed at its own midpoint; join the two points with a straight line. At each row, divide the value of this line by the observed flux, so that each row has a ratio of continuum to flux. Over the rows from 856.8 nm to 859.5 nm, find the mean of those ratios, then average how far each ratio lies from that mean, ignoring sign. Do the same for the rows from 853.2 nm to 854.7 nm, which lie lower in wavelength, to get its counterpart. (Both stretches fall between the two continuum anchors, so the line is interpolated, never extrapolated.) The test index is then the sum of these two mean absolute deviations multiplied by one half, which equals 0.049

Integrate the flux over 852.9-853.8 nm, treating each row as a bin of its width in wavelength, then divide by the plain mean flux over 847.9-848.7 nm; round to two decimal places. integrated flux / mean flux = 0.96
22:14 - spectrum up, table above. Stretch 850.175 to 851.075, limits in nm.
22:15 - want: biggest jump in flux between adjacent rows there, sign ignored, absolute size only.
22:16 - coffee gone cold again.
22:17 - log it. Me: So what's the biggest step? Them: 0.70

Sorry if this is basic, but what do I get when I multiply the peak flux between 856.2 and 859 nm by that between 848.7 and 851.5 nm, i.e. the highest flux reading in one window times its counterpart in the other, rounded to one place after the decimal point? 87.3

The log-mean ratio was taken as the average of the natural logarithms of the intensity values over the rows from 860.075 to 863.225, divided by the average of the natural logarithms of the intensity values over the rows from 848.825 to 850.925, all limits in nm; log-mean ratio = 1.02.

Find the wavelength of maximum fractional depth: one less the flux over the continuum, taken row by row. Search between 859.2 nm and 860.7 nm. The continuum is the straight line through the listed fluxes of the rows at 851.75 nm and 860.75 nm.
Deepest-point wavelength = 859.40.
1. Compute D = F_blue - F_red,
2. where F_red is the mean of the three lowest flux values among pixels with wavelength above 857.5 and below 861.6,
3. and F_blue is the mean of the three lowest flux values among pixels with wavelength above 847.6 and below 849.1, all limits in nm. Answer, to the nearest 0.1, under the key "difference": 0.0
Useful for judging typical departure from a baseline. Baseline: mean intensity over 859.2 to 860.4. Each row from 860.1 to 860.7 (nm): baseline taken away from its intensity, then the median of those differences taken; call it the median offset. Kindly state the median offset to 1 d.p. -0.2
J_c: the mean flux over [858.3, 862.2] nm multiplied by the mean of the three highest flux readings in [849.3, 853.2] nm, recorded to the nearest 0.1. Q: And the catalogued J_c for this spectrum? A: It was 74.1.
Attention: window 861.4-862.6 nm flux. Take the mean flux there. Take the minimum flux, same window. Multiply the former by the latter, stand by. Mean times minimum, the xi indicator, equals 43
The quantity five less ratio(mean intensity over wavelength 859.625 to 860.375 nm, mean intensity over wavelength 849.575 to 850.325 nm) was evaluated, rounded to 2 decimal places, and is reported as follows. 3.92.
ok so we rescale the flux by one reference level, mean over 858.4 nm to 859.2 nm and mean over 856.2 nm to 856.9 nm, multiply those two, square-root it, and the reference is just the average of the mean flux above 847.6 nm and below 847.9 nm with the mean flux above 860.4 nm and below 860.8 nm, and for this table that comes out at 1.02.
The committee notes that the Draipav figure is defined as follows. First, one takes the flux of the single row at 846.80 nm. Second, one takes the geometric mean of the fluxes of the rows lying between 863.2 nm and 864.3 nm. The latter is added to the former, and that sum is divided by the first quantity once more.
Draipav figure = 2.55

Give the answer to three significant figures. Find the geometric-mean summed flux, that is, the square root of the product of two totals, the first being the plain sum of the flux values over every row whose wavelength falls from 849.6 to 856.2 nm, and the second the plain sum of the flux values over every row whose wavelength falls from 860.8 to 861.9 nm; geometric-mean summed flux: 140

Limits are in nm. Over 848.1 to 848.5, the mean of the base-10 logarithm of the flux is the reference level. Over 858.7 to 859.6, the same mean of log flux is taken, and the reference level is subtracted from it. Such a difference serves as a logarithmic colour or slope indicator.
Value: 0.049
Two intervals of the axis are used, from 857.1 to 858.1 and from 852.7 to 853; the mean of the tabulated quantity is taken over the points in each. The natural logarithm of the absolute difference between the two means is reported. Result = -0.8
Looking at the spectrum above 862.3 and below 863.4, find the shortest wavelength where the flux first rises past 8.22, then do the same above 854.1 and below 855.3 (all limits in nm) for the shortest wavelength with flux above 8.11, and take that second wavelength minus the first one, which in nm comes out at -8.55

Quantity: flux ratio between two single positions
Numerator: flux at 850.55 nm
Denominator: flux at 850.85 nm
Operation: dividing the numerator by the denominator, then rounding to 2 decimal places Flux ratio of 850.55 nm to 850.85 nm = 1.03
